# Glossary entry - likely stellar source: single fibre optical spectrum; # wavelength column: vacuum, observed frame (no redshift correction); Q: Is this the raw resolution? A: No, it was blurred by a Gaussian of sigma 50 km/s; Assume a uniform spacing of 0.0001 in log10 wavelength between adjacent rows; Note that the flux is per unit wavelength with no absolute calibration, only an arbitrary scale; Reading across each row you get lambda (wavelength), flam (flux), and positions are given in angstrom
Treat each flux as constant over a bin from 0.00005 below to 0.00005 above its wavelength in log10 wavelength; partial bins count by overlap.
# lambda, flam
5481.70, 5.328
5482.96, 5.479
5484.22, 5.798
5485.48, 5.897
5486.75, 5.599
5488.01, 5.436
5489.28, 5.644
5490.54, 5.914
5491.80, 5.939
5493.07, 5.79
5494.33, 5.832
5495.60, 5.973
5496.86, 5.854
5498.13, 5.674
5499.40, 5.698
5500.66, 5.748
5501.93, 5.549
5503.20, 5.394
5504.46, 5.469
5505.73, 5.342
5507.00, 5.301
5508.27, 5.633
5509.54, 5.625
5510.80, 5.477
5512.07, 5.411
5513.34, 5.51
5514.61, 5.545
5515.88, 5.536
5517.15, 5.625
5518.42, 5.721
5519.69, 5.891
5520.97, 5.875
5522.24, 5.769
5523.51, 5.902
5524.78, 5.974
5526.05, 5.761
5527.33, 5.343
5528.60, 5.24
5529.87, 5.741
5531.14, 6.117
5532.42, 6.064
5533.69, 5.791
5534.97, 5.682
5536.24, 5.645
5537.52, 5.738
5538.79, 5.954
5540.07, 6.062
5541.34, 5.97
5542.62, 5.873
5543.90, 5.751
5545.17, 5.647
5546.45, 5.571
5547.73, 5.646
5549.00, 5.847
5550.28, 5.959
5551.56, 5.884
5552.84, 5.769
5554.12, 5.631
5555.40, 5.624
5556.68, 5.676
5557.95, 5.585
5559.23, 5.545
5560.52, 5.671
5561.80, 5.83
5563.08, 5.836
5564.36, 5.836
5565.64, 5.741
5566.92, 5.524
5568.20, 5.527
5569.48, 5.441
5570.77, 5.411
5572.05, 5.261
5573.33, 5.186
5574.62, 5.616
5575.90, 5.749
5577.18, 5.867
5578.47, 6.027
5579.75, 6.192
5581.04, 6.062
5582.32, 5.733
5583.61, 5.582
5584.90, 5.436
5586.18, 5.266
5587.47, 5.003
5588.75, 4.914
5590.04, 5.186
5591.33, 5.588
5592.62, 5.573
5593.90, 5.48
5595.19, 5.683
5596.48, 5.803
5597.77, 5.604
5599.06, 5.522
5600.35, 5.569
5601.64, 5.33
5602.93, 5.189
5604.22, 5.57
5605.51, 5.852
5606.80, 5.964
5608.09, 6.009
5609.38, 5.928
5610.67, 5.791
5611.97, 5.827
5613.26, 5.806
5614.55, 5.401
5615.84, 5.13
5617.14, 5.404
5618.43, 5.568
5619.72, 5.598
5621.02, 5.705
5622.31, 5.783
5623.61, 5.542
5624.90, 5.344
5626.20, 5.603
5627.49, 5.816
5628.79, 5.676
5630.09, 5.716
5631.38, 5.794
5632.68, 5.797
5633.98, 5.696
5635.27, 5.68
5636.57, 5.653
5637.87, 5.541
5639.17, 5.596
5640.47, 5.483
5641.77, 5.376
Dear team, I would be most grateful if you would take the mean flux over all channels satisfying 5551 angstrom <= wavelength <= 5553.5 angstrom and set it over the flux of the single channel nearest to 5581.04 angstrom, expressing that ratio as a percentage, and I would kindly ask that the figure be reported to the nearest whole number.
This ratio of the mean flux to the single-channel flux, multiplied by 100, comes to 96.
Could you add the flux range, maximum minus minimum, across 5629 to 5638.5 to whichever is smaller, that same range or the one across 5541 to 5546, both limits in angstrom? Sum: 0.51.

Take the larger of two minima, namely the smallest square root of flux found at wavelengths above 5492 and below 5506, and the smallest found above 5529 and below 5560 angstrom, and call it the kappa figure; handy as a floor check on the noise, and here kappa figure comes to 2.35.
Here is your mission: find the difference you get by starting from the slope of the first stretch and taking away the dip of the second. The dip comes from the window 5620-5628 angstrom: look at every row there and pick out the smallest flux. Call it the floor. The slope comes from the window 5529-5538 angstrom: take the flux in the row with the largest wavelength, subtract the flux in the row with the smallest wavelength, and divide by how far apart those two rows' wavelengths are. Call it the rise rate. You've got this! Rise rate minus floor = -5.344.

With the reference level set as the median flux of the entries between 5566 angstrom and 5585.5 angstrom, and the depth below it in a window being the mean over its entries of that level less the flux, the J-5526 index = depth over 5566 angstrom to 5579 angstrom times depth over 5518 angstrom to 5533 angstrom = -0.0042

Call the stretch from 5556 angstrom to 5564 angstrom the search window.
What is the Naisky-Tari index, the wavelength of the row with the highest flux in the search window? 5563.08 angstrom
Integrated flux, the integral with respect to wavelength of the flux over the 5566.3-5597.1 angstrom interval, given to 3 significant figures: 171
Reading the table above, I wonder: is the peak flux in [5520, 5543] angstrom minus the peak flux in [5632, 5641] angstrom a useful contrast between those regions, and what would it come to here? 0.32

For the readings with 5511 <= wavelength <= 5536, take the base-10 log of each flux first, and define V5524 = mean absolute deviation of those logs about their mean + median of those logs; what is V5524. 0.773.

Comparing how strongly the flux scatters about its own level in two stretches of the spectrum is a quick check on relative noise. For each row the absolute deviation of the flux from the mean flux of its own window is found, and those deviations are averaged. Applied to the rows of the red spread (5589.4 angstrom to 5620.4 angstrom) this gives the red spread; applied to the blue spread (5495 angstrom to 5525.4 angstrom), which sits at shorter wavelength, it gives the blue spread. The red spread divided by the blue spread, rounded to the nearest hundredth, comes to 1.15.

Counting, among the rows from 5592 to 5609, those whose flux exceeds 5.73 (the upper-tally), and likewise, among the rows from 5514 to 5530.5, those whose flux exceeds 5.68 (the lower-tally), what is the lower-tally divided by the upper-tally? 2.0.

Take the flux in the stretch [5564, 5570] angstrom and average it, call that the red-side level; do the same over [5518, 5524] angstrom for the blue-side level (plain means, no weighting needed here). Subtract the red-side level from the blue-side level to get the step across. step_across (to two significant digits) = 0.22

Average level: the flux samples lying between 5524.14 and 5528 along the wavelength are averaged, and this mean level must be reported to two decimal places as 5.69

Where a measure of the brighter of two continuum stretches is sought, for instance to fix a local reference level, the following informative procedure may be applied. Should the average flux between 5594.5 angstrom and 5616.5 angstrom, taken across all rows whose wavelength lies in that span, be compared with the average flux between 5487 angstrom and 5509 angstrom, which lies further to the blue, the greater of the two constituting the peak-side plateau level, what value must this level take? 5.66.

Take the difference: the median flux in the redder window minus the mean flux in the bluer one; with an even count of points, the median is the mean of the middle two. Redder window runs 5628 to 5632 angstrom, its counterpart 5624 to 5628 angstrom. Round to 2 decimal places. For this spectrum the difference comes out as 0.13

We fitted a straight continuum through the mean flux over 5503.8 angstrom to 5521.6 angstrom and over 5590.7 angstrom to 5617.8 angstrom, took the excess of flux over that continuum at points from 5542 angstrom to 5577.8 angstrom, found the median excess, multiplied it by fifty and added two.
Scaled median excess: 5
